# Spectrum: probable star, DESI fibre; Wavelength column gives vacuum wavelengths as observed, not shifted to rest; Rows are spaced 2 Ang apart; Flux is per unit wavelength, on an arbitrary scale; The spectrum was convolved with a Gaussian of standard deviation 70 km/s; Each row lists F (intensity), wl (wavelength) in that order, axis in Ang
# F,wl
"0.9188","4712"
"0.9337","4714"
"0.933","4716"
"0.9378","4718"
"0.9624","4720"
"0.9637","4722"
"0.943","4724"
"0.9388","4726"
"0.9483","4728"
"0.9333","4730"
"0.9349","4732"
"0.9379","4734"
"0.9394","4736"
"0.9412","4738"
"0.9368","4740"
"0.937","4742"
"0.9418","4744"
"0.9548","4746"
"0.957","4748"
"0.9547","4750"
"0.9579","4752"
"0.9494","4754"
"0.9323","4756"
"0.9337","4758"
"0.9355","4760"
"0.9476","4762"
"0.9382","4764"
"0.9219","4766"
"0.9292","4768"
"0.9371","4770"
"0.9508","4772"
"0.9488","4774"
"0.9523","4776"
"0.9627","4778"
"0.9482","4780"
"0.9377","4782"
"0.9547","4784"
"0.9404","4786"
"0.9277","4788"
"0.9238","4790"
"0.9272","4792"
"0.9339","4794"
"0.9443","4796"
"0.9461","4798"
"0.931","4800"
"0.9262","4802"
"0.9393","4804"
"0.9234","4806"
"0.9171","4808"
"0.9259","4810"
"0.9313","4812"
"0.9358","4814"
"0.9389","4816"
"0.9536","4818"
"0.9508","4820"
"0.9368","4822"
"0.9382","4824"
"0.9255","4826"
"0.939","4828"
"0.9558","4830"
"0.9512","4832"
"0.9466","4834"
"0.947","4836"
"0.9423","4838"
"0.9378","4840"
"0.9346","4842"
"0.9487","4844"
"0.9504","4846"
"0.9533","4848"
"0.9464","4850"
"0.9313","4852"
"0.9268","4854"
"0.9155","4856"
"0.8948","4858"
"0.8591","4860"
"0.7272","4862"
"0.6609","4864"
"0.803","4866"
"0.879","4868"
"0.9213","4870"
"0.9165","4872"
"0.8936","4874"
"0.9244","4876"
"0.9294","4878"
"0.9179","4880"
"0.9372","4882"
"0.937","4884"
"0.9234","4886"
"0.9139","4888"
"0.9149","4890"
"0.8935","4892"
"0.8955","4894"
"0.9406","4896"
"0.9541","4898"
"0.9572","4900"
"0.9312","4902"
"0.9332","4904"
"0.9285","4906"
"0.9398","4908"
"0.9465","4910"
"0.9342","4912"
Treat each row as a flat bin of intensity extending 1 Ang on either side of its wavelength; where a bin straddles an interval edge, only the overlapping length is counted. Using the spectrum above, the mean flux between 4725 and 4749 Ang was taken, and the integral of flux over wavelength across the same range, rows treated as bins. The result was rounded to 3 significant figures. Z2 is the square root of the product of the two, 4.61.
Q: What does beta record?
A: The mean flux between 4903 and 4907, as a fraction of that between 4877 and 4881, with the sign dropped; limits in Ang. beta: 1.01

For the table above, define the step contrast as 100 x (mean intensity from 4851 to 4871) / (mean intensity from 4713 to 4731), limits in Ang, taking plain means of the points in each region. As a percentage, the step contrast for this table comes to 90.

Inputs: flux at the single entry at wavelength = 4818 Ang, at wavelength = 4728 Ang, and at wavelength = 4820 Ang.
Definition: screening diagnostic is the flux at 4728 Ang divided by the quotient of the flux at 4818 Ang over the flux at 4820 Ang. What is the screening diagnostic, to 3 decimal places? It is 0.946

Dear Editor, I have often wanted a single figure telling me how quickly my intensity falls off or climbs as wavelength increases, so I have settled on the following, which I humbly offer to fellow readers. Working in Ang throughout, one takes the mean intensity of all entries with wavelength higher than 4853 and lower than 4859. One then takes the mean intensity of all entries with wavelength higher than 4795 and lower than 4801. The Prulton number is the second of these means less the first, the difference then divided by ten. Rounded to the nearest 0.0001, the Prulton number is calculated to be 0.0028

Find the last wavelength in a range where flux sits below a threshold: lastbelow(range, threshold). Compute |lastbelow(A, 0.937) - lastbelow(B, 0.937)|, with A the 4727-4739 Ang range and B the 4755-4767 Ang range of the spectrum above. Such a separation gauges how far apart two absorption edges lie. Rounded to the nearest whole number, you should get 34 Ang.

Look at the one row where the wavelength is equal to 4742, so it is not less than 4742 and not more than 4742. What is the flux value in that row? 0.937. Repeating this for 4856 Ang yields 0.9155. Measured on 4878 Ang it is 0.9294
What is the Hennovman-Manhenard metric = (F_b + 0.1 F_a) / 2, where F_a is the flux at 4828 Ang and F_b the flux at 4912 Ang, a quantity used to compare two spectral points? 0.514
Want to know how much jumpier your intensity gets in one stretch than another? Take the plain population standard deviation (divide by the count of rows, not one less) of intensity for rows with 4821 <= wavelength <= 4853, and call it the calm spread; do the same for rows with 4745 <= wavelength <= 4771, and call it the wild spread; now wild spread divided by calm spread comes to 1.4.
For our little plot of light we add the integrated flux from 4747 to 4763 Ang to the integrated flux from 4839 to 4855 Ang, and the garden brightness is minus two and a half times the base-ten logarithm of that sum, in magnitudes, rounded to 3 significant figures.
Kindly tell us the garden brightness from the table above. -3.70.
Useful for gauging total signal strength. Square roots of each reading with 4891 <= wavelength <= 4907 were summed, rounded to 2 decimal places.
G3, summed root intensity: 7.71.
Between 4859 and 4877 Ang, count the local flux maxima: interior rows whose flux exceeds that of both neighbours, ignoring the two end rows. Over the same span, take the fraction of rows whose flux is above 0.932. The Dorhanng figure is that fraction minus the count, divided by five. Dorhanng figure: -0.20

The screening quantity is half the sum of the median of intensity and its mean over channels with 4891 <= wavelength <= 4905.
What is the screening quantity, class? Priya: 0.931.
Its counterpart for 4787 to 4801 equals 0.932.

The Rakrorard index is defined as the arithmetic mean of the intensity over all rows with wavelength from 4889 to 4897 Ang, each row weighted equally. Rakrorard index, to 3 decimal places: 0.911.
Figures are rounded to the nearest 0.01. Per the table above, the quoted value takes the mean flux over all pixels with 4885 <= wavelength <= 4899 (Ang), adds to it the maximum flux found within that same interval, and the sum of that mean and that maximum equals 1.87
